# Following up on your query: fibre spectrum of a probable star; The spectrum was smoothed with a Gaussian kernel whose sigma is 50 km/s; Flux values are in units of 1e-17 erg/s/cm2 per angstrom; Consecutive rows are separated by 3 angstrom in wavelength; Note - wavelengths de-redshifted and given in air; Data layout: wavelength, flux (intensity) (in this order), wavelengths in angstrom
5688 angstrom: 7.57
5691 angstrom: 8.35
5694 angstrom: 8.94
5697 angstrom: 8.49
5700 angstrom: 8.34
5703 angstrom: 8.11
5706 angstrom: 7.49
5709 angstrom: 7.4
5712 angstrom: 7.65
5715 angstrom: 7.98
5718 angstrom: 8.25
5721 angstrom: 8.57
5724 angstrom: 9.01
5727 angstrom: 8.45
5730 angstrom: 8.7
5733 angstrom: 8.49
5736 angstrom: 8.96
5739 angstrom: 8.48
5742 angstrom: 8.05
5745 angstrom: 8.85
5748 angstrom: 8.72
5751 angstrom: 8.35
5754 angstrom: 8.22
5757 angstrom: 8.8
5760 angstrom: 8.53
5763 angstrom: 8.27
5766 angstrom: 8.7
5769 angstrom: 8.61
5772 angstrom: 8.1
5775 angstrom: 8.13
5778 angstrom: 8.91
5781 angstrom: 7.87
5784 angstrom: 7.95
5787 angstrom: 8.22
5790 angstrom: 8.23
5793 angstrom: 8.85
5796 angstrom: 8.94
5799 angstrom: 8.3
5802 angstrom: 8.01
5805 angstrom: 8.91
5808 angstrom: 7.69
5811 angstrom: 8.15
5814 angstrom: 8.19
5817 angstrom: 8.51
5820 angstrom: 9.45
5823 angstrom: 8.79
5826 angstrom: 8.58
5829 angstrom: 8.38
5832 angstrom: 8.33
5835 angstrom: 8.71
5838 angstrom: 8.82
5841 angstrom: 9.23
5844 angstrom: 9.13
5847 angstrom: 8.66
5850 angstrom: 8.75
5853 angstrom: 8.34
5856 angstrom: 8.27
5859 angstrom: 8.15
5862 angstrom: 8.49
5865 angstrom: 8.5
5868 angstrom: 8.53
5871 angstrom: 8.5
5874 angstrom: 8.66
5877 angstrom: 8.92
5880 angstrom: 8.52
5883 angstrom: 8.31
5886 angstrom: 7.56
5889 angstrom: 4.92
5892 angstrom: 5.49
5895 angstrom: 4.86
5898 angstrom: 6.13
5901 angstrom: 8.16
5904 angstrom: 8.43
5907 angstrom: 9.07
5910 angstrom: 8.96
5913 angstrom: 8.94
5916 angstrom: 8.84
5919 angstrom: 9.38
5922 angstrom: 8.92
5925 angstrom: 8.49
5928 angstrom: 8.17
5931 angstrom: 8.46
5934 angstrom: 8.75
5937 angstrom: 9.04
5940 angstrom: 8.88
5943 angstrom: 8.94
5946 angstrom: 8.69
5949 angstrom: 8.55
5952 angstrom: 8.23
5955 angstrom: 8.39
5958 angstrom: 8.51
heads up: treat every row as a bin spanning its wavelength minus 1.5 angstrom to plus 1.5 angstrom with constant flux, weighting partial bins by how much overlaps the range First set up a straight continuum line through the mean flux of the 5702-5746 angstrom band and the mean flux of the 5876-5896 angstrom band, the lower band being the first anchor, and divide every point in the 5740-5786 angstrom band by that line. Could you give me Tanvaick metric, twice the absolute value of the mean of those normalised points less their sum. 30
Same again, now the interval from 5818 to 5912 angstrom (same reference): 69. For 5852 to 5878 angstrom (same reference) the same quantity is 19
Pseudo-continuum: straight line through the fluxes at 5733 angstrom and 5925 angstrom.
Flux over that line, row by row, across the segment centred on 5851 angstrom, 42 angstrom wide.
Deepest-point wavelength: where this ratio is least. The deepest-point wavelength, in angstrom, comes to 5859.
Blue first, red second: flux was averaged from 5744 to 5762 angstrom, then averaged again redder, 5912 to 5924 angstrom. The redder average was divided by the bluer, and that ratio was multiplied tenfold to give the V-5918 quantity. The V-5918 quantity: 10.5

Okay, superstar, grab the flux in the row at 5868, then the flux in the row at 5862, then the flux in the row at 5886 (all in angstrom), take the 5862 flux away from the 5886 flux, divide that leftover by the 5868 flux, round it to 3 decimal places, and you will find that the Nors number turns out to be -0.109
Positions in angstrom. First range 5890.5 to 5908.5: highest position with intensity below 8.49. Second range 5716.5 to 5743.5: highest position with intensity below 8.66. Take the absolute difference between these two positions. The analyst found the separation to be 162 angstrom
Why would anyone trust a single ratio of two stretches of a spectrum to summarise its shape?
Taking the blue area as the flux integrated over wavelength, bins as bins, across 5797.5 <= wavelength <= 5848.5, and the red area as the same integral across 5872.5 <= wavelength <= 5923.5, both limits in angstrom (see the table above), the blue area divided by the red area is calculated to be 1.09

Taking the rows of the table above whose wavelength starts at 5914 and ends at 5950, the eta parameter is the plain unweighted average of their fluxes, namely 8.76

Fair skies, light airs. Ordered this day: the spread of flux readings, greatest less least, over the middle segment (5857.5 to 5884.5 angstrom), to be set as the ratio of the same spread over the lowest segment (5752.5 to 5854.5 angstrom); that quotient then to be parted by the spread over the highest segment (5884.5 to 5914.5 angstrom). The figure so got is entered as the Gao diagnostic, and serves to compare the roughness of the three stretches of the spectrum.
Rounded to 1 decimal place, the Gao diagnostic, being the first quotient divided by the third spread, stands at 0.1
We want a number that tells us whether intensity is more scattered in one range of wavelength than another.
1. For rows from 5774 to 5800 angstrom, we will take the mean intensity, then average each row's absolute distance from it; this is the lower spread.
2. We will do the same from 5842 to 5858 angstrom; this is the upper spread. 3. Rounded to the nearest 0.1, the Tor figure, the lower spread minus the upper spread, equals 0.1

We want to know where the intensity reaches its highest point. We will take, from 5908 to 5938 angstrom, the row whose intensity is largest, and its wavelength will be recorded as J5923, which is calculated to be 5919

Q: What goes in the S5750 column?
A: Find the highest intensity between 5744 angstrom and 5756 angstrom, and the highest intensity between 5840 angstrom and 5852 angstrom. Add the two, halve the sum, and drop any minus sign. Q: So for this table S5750 9.04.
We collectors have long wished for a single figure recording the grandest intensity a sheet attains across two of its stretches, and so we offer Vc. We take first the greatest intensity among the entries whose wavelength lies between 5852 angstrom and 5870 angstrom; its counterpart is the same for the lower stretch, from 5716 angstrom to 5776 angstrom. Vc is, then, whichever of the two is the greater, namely 9.01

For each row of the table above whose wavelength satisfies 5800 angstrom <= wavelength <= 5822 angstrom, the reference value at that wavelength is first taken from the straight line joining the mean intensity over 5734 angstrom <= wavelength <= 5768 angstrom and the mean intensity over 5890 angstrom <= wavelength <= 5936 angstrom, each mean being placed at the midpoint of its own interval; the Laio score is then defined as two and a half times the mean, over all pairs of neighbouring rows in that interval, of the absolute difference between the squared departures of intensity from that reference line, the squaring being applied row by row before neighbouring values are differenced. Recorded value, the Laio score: 0.82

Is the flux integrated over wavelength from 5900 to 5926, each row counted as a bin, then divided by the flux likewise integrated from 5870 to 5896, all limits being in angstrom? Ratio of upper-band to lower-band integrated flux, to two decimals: 1.20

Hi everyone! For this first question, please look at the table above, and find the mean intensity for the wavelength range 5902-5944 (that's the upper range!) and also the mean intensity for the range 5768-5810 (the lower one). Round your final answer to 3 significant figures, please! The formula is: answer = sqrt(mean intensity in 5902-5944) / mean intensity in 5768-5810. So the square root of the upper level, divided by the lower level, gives 0.356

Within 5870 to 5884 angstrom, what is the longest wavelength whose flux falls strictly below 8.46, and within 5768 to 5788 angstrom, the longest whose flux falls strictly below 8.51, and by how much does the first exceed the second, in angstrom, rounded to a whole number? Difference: 96 angstrom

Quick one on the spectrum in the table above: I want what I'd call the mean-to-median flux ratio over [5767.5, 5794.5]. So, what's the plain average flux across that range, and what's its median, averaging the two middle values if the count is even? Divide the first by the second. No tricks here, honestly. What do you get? 1.01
